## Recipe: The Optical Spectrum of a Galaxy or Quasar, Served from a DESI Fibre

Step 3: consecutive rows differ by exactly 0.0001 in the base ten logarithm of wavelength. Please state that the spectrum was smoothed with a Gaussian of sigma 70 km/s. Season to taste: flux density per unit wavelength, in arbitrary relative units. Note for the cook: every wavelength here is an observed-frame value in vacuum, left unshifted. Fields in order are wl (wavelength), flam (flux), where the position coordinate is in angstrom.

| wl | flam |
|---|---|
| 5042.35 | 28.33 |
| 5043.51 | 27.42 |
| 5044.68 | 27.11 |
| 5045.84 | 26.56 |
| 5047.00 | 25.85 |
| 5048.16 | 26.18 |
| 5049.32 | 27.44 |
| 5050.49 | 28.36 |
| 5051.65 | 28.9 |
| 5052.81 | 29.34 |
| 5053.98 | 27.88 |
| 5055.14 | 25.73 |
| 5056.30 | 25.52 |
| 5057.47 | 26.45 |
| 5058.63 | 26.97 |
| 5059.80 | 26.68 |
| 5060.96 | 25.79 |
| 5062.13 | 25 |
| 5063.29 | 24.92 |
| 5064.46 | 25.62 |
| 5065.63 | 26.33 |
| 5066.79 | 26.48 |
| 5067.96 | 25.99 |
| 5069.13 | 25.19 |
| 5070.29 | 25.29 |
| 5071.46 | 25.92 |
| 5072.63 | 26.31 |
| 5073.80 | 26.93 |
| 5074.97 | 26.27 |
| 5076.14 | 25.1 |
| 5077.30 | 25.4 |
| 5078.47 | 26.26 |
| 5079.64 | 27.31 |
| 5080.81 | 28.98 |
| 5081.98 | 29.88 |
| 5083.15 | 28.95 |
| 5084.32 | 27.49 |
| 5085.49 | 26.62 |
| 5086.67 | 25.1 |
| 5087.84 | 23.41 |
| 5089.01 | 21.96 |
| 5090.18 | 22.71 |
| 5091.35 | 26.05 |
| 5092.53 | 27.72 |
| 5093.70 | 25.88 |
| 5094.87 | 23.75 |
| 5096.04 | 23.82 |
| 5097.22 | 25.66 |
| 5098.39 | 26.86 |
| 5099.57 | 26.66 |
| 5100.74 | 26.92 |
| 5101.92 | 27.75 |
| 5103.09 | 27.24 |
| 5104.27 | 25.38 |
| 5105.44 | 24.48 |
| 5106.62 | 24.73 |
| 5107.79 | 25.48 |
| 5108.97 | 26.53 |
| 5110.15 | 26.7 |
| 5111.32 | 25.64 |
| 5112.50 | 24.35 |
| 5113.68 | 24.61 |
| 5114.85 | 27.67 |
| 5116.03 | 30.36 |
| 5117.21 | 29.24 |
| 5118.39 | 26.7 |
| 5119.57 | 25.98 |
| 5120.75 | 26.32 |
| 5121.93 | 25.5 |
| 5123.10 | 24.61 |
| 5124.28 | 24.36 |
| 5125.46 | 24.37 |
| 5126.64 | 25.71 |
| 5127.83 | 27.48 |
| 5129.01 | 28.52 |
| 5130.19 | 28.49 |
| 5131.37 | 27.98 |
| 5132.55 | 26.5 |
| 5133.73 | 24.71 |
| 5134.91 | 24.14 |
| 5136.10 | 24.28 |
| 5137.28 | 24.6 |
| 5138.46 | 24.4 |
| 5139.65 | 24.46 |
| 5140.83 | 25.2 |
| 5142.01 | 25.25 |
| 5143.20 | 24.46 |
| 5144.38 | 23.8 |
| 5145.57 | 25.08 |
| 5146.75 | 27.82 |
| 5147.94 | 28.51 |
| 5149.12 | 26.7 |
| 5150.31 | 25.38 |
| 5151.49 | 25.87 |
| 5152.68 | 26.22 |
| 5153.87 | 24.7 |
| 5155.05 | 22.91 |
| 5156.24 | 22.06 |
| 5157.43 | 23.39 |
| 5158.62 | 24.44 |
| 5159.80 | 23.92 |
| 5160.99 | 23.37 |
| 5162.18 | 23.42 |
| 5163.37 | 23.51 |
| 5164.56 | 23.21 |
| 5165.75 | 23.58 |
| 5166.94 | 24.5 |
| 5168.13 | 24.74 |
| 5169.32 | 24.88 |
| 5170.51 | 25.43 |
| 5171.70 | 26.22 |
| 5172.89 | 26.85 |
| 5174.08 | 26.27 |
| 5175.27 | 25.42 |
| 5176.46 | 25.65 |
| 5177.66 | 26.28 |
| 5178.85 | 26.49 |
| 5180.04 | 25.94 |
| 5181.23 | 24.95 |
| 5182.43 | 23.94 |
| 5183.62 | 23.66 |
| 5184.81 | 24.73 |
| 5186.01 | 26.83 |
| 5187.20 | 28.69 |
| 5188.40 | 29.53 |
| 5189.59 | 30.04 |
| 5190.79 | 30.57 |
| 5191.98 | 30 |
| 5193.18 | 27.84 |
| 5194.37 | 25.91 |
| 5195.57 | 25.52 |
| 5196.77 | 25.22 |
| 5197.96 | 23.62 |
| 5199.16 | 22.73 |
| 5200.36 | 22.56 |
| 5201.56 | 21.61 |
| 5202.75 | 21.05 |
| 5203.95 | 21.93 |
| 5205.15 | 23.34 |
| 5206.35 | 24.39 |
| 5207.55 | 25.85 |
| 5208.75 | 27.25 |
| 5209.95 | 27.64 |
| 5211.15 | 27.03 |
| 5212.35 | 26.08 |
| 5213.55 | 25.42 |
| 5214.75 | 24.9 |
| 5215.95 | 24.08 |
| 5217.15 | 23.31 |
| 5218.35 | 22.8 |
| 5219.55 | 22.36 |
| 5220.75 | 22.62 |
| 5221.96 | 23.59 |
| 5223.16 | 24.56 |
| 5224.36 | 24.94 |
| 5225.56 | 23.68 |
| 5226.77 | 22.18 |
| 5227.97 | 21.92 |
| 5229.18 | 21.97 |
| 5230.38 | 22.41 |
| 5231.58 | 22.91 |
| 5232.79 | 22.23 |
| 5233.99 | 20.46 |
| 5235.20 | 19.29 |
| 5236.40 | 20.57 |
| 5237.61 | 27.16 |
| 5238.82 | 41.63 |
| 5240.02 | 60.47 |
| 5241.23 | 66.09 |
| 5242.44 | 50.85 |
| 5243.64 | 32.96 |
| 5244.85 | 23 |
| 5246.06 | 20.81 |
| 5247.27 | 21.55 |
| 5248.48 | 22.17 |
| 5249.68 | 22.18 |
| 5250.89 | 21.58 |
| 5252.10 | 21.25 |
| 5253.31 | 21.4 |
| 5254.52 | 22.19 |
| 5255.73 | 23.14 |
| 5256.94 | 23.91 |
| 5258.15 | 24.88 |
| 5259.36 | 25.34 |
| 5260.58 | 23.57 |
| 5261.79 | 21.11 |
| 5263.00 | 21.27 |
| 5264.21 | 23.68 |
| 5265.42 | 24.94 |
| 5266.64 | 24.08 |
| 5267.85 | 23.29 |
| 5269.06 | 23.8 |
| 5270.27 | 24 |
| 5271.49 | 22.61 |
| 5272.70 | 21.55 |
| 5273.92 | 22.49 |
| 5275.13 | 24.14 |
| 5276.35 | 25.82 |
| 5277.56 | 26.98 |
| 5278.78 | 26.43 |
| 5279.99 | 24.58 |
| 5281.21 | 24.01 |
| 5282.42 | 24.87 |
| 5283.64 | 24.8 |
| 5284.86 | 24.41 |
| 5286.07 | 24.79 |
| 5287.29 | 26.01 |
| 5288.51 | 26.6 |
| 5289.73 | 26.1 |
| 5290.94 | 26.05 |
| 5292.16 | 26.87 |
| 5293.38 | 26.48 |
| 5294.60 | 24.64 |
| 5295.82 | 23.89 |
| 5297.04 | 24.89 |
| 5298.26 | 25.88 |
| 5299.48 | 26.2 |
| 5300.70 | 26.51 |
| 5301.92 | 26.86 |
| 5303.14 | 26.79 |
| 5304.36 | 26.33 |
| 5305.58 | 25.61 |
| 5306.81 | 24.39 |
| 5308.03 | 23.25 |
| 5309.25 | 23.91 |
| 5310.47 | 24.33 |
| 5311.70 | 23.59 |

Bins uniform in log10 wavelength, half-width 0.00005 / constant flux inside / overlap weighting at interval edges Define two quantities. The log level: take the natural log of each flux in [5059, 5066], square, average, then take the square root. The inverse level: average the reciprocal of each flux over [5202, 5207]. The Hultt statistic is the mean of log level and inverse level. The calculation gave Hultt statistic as 1.65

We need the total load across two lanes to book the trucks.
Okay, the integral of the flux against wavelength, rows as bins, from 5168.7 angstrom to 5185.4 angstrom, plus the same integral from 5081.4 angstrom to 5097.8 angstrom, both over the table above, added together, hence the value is 846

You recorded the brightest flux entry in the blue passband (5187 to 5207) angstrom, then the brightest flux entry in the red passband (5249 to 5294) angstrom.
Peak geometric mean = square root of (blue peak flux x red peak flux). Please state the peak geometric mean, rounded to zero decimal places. 29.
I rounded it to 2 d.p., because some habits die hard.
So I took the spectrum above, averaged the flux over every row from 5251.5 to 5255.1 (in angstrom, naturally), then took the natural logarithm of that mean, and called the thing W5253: 3.07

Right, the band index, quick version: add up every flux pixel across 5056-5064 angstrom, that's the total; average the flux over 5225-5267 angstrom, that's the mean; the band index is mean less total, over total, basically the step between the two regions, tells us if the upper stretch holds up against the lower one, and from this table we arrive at -0.854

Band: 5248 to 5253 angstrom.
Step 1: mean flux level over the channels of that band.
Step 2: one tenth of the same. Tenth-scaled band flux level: 2.18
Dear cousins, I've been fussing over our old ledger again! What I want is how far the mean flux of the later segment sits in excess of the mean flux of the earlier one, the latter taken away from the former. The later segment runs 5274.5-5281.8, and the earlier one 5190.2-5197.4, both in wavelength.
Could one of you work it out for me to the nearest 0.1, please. -2.2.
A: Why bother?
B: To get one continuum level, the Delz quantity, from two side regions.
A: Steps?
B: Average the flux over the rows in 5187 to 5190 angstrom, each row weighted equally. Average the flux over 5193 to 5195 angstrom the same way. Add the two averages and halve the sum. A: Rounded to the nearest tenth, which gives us 28.1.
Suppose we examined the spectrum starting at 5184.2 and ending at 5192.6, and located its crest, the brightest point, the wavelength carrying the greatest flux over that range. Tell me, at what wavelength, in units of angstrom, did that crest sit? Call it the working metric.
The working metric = 5190.79 angstrom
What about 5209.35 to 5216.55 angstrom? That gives 5209.95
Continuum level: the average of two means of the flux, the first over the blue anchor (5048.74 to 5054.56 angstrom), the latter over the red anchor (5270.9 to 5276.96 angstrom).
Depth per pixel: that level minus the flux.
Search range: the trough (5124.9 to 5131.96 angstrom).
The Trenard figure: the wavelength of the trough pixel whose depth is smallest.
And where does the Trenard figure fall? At 5129.01 angstrom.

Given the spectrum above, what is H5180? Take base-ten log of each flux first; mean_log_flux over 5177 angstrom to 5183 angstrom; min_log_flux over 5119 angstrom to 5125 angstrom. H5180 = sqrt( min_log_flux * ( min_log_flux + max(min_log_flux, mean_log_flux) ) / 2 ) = 1.39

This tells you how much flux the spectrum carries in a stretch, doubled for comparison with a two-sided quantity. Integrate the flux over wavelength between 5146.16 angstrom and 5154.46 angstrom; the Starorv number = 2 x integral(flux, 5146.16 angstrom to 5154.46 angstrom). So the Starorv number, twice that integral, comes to 439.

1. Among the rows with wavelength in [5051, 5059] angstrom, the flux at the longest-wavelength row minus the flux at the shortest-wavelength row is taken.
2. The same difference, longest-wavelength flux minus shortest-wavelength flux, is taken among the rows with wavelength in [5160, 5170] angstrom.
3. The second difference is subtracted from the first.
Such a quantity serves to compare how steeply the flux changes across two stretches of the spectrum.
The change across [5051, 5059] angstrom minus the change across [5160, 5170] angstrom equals -3.4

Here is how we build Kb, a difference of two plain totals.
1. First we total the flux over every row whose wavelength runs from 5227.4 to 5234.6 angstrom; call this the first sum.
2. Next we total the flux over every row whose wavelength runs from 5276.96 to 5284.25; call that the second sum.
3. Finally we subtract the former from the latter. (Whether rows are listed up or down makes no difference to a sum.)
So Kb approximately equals 20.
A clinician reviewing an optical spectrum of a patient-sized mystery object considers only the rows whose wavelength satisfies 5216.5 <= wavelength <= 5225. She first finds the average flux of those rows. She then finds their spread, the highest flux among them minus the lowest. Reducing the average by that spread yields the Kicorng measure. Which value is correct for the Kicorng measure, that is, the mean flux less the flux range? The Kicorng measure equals 20.9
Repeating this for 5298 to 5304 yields 25.5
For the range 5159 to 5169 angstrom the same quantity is 22.3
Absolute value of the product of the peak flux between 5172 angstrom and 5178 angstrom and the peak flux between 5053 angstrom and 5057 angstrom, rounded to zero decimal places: 749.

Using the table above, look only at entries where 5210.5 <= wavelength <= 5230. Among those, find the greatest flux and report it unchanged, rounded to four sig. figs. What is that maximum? 27.03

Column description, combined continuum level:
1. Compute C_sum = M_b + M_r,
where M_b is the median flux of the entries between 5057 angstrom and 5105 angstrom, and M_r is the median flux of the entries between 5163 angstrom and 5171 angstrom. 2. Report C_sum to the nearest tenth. 50.8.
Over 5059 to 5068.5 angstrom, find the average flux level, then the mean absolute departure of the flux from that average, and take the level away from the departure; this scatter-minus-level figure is -25.3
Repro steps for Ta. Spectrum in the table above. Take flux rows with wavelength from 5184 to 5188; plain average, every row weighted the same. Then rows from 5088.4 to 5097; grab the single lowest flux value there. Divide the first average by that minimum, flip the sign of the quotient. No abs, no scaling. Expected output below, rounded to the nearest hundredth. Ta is -1.22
